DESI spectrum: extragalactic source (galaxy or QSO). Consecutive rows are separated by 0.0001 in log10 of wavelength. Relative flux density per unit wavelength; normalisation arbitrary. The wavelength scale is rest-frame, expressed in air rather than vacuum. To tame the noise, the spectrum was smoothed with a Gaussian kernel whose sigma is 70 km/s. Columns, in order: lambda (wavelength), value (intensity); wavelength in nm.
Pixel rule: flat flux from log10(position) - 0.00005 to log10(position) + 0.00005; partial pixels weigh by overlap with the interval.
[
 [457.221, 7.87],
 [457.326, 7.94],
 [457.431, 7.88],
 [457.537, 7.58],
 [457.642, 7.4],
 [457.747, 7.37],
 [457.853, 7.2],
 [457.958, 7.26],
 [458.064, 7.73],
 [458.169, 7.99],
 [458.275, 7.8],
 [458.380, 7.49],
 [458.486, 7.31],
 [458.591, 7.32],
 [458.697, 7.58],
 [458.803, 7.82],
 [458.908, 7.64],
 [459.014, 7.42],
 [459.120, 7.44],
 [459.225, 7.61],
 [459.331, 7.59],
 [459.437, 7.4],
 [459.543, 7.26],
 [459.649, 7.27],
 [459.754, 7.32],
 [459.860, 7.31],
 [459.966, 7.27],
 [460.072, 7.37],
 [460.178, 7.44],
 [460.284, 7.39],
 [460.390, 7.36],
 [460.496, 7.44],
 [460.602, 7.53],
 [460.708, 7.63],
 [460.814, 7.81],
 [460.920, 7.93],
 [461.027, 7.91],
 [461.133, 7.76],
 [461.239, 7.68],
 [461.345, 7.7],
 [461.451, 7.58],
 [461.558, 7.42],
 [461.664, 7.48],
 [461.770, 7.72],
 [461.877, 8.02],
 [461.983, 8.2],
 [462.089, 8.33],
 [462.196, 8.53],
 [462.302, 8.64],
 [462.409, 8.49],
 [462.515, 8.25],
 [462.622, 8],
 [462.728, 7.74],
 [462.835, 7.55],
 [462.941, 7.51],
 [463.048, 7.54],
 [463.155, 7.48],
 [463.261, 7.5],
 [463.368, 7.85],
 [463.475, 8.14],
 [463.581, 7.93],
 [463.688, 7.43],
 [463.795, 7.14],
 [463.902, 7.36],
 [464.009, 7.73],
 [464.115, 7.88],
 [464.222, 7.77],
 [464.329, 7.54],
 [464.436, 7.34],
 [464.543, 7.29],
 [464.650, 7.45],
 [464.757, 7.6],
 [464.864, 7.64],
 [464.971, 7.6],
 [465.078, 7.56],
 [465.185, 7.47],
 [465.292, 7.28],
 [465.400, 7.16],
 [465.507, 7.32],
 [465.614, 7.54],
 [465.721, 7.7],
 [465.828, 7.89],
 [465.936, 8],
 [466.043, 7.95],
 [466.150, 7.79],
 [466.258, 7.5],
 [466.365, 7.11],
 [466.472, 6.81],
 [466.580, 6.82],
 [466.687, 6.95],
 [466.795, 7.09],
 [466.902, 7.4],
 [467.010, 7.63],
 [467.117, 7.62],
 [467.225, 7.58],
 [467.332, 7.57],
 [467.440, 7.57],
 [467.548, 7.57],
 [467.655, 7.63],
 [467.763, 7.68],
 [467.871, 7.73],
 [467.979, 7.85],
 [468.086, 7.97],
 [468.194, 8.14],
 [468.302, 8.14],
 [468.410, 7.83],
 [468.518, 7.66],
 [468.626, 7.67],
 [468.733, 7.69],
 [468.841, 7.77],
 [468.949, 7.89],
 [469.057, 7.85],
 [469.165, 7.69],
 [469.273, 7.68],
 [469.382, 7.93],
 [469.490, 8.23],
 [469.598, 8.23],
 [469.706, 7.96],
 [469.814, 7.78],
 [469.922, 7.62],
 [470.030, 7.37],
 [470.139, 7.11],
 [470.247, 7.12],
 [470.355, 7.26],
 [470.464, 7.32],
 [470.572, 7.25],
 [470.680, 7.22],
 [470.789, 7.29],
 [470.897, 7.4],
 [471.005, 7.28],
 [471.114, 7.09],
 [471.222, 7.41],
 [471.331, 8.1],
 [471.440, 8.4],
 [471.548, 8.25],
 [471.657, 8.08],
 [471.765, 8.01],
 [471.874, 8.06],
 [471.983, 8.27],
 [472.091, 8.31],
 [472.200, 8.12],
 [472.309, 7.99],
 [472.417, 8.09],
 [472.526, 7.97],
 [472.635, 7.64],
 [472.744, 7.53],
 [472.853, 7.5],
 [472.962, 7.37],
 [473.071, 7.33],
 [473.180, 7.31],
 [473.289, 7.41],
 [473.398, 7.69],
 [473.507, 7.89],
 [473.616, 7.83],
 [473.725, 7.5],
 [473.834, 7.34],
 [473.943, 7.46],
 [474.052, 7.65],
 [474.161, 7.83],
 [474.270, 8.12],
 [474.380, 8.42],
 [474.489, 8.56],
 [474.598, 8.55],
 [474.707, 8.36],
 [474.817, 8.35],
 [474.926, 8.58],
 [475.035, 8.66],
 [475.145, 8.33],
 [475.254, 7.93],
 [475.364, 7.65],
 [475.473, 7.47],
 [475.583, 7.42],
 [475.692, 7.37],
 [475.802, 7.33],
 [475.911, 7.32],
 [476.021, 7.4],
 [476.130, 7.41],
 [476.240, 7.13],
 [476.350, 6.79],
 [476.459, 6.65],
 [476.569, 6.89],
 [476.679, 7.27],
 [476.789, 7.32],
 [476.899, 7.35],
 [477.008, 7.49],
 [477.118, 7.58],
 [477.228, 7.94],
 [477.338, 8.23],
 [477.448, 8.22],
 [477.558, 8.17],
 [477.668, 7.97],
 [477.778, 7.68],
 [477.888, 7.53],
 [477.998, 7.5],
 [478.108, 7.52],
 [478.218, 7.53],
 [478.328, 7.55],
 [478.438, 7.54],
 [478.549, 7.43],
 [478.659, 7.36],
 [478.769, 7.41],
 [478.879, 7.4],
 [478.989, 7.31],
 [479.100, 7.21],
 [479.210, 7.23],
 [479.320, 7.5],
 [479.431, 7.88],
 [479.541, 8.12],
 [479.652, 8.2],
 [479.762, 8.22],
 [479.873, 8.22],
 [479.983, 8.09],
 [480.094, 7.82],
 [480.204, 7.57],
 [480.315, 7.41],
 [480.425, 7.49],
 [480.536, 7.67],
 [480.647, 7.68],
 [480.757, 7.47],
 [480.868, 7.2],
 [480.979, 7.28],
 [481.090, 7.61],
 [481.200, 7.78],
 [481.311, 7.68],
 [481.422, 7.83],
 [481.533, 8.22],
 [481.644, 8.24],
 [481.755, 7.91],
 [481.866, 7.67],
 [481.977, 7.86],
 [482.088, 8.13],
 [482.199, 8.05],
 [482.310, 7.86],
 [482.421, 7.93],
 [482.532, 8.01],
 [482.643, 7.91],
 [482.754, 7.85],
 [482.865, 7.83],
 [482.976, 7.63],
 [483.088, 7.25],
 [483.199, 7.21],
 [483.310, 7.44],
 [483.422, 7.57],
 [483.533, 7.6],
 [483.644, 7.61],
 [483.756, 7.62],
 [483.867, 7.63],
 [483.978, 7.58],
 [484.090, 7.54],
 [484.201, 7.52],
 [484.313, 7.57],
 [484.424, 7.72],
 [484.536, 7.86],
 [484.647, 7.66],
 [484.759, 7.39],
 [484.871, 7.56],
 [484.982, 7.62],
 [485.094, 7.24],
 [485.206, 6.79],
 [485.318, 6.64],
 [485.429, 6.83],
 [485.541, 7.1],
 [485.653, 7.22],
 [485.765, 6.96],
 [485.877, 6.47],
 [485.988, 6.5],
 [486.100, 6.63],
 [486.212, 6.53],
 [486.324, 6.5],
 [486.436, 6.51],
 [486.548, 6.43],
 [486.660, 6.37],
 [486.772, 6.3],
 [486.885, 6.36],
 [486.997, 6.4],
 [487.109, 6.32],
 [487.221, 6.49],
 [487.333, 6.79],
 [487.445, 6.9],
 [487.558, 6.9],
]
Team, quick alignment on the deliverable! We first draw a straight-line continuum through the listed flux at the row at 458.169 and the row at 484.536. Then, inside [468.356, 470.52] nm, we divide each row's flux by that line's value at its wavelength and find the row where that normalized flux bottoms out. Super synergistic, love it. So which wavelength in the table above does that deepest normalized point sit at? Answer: 470.139 nm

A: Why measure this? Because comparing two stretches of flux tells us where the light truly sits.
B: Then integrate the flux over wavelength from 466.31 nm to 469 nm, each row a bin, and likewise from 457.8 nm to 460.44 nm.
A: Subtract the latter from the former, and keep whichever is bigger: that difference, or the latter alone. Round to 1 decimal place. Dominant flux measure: 19.7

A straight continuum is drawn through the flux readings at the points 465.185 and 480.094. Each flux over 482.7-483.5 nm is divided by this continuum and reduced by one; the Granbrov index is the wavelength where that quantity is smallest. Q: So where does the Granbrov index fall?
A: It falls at 483.199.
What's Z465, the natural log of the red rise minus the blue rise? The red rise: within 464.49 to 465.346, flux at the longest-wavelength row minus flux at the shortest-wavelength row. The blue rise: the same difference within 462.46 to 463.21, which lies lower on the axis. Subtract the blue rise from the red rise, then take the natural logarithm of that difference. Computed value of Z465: -0.3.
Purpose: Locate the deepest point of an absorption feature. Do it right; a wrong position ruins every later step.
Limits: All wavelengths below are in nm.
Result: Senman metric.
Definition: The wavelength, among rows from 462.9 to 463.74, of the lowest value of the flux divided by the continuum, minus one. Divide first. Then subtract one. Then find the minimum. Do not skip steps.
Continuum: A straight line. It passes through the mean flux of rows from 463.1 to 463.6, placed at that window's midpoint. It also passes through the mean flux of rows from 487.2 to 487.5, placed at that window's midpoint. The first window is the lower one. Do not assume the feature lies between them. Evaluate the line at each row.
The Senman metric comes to 463.688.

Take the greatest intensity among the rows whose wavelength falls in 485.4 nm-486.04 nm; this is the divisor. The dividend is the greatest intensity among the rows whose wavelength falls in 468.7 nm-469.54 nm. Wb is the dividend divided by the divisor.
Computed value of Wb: 1.14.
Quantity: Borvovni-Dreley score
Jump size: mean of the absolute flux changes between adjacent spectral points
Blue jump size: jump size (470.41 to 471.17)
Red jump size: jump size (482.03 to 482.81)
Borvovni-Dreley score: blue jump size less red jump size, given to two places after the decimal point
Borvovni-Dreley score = 0.00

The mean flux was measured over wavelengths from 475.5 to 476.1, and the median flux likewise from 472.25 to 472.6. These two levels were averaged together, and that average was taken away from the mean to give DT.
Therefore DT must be -0.31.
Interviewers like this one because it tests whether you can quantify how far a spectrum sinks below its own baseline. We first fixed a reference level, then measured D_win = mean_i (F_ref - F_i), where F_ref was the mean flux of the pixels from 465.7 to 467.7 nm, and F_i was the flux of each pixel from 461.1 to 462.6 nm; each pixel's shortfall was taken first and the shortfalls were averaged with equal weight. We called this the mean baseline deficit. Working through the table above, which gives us -0.5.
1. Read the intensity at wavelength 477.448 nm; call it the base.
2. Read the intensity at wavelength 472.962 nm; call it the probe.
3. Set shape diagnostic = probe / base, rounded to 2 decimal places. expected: 0.90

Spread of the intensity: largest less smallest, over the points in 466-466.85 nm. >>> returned 1.14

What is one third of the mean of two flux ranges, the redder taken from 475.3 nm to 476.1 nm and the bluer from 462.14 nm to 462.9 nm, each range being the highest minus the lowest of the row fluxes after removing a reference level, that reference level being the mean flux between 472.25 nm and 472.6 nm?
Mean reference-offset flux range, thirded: 0.24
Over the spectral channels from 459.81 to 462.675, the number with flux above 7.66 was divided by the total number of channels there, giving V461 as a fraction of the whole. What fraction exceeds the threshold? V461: 0.56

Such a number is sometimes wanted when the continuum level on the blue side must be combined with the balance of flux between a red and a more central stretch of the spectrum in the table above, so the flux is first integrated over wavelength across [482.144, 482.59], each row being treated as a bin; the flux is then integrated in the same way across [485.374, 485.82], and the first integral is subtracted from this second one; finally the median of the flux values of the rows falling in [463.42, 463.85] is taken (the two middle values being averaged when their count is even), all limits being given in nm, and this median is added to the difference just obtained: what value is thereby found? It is 7.3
